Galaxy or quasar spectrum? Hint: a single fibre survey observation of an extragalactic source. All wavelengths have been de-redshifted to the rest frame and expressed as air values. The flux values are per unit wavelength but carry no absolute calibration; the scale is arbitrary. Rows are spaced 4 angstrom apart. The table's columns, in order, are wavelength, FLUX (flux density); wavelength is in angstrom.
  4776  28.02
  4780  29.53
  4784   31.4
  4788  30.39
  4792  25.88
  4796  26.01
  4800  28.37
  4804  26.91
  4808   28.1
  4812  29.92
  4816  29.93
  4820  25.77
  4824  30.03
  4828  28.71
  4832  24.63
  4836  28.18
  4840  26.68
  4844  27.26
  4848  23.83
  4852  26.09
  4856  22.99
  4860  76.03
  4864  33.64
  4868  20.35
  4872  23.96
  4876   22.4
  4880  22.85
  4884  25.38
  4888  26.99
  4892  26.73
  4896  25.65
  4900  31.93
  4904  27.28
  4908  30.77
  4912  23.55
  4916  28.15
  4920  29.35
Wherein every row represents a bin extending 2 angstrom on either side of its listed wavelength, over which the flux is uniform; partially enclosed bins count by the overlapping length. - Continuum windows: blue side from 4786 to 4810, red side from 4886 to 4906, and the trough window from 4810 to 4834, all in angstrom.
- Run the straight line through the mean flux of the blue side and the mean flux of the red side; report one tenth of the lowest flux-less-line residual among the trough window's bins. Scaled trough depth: -0.30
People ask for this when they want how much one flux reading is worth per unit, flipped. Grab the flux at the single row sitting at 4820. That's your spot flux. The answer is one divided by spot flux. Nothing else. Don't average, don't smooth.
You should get 0.0388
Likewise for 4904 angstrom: 0.0367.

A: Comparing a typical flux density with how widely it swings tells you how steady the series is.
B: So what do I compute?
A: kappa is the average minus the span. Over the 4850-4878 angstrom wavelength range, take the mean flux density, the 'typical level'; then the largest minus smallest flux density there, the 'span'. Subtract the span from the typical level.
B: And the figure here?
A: -23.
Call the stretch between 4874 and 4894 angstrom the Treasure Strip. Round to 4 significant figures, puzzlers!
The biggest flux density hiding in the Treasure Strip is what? 26.99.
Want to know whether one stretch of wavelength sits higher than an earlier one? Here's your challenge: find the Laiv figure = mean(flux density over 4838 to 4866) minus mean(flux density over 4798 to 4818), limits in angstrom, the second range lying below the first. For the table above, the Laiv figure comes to 5.1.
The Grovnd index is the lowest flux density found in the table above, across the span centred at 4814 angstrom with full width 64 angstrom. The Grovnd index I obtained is 24.63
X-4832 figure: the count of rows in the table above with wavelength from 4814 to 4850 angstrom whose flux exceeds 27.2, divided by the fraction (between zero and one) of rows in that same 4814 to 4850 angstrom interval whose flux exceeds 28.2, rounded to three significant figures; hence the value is 15.0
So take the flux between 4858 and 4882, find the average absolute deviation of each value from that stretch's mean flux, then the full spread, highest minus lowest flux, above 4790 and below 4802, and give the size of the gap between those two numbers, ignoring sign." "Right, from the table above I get 11.9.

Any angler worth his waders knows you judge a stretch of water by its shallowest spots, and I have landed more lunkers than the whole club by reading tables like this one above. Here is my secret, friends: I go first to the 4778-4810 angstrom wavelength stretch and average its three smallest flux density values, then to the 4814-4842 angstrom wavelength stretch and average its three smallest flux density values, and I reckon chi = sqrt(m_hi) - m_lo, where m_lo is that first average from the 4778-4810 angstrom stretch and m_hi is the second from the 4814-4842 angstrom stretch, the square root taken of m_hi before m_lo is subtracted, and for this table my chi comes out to -21.2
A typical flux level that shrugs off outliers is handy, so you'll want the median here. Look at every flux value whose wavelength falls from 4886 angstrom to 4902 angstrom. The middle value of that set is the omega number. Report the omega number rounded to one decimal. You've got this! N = 26.9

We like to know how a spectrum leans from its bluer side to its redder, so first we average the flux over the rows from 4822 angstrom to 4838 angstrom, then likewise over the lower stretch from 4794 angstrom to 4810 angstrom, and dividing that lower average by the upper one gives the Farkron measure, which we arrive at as 0.98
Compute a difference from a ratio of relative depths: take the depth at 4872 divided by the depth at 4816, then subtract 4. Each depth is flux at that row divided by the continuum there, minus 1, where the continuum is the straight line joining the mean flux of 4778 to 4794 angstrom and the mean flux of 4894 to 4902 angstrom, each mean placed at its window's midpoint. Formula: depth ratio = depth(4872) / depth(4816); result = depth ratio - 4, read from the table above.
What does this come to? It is -11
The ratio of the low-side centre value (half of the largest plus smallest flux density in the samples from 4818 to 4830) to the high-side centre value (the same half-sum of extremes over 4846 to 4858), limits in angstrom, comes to 1.14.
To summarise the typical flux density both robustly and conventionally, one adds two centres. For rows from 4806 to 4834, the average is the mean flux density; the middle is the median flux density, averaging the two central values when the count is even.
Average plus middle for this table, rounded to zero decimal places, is 57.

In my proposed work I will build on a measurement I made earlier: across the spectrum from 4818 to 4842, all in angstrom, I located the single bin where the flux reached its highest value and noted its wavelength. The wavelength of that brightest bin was 4824 angstrom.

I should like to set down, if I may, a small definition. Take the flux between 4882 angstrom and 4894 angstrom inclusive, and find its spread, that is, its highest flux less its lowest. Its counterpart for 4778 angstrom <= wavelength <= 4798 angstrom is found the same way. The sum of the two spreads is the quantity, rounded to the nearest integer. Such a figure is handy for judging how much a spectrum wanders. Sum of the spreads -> 7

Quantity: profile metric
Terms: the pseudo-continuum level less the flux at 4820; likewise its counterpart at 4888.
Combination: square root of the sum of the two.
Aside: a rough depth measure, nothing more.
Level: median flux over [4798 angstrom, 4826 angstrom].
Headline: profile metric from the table 1.99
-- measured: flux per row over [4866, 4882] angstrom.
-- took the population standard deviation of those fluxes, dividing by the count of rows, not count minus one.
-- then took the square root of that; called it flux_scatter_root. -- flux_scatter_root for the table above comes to 1.14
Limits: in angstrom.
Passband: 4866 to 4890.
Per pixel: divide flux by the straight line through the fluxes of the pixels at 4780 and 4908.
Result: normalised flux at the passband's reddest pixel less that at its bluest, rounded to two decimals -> 0.21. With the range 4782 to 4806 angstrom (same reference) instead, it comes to -0.16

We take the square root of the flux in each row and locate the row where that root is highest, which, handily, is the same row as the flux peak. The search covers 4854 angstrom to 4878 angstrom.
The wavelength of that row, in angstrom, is 4860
